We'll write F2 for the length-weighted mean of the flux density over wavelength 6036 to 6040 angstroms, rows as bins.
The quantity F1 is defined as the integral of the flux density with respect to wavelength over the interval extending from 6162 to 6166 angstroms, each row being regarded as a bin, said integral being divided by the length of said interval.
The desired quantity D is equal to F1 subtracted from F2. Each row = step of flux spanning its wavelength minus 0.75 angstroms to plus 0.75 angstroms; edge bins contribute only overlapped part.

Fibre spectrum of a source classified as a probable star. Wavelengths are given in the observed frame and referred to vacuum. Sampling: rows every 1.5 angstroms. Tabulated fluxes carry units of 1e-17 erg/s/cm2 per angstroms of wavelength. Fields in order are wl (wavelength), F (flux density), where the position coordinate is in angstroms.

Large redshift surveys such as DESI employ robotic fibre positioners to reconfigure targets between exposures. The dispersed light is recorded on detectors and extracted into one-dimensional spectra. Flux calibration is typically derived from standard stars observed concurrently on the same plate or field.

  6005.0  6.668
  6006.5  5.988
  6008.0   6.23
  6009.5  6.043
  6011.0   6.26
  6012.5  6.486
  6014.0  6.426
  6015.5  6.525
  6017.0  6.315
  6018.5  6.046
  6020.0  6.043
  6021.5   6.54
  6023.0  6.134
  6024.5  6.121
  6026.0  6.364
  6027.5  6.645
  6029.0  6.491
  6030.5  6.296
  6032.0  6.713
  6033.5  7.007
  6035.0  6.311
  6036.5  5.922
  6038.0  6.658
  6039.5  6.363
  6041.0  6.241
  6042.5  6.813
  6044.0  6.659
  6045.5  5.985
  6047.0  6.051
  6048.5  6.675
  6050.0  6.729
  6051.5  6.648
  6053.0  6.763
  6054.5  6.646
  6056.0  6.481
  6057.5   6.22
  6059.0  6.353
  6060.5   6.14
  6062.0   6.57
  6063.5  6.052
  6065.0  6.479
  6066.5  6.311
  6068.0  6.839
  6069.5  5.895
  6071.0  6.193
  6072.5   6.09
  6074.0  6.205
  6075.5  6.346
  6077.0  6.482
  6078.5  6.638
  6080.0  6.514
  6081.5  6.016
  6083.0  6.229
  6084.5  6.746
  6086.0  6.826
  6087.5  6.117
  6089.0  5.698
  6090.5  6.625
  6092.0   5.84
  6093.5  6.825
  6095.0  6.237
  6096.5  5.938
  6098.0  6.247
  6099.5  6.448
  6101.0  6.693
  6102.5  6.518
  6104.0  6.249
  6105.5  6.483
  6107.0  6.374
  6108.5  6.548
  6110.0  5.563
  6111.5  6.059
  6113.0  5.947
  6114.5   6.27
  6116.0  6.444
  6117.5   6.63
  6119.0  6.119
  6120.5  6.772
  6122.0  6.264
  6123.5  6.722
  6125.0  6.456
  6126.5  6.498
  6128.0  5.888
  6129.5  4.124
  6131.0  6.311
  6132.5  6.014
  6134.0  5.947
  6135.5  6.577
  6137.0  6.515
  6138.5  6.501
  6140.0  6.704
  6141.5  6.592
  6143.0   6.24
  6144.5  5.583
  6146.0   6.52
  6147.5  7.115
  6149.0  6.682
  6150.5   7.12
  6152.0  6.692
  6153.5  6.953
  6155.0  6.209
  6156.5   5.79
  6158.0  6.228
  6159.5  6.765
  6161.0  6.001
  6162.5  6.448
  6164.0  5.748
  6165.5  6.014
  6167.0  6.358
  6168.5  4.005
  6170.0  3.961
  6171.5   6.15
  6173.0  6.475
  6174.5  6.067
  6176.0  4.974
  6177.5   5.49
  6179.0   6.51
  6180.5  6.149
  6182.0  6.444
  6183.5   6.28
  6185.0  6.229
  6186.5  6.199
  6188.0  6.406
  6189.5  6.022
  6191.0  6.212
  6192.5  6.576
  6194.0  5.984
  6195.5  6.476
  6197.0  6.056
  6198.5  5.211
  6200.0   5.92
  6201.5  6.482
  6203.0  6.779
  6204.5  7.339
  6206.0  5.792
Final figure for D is 0.29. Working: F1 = 6.05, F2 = 6.3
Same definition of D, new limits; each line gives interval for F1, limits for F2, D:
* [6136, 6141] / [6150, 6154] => 0.33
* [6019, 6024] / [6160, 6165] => -0.13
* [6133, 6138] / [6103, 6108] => 0.05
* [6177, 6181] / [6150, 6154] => 0.83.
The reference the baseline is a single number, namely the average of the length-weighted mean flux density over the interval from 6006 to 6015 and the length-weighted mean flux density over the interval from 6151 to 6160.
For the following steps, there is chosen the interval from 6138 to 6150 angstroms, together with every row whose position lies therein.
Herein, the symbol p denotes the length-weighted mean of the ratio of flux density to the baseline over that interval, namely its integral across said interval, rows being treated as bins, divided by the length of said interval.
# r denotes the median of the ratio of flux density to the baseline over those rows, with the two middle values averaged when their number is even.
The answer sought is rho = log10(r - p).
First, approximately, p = 1.02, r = 1.03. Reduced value -2.1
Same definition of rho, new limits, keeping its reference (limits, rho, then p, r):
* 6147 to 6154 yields -2.1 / 1.09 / 1.09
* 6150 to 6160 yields -1.6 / 1.03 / 1.05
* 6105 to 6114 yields -2.0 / 0.97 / 0.98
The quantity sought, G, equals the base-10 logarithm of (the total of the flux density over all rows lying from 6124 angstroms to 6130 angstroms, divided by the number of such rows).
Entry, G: 0.759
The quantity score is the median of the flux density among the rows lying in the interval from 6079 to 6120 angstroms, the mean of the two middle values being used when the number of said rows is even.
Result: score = 6.27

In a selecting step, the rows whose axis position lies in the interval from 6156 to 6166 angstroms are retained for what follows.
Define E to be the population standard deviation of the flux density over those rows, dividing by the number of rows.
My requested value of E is 0.34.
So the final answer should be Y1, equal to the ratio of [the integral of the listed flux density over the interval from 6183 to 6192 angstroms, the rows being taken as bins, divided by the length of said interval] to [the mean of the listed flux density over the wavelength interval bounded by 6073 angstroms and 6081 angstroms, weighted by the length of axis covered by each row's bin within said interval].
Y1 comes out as 0.97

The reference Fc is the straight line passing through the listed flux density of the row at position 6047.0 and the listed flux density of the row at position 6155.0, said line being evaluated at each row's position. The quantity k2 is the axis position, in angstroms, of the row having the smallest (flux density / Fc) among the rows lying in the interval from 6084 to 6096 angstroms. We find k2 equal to 6089.0 angstroms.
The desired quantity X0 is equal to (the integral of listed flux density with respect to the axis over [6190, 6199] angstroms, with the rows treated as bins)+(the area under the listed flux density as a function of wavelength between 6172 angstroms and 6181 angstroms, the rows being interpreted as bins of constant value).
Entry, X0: 108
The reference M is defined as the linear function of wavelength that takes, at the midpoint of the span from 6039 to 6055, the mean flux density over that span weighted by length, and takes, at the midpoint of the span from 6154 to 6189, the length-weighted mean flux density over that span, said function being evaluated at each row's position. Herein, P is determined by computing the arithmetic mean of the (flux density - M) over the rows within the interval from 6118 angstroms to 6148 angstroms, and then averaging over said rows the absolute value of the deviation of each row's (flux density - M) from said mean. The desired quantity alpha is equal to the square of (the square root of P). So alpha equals 0.41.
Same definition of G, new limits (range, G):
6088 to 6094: 0.796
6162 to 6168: 0.788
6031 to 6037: 0.812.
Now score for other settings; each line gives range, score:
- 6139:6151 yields 6.64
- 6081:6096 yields 6.23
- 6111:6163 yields 6.45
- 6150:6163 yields 6.45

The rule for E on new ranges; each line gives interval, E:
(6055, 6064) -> 0.18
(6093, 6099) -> 0.32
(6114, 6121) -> 0.24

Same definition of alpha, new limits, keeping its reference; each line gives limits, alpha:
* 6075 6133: 0.31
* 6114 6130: 0.44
